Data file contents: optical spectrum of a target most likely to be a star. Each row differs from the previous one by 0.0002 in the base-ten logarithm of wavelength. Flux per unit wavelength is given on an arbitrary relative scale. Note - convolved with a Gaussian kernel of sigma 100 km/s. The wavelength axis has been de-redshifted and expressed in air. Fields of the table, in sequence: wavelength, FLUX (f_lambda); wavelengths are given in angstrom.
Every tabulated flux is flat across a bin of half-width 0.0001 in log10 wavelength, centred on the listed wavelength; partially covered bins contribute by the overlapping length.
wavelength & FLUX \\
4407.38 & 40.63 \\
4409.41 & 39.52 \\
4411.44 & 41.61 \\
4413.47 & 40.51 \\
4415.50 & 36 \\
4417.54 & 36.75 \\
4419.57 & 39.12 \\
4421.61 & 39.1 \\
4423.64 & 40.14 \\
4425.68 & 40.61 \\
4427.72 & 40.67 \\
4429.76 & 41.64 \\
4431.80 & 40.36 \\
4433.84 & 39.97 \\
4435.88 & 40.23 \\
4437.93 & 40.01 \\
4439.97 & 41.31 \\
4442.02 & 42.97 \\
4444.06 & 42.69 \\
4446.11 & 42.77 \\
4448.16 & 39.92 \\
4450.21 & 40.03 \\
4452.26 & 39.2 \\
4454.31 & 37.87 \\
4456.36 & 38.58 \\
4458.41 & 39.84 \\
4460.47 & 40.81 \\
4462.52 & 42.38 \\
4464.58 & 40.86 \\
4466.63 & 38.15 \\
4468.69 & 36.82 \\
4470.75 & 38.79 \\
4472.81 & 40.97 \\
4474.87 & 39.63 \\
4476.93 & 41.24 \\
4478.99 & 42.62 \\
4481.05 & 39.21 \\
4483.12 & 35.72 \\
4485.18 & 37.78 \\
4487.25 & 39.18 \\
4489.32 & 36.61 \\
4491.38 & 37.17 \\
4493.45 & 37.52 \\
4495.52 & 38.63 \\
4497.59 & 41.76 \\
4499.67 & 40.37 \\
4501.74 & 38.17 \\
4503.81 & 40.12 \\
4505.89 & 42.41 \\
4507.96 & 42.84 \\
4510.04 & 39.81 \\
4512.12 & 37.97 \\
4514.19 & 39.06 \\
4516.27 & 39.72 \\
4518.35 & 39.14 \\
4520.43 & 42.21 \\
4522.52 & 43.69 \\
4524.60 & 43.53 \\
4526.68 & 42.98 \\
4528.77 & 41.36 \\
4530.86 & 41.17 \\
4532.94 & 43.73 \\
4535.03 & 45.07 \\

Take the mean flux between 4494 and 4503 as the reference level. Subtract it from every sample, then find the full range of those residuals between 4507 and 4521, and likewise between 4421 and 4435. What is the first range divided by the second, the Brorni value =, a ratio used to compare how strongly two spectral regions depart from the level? 1.92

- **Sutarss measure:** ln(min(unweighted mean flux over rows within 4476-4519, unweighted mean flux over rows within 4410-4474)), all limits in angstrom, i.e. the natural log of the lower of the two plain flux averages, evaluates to 3.67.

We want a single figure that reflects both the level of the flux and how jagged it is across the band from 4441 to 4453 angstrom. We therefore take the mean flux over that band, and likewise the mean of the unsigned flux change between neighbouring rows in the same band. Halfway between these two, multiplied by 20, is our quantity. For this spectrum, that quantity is 421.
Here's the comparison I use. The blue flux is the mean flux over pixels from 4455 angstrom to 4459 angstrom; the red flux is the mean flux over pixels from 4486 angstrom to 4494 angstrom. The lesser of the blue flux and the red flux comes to 37.6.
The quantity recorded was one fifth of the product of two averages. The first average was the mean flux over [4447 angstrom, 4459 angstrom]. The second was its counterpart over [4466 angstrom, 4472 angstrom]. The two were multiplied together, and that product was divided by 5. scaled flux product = 298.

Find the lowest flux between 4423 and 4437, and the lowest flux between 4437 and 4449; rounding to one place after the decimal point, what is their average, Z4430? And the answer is 39.9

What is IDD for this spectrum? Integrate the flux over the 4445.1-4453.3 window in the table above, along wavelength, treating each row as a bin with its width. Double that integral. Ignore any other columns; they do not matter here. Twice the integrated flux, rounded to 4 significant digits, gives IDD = 663.5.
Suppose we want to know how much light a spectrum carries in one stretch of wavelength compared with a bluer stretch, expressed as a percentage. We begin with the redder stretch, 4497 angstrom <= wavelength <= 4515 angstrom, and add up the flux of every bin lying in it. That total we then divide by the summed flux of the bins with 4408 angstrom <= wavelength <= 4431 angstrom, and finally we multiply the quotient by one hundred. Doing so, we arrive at 83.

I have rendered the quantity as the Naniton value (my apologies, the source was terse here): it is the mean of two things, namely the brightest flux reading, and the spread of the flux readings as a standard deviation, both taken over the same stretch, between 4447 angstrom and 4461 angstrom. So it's 20.9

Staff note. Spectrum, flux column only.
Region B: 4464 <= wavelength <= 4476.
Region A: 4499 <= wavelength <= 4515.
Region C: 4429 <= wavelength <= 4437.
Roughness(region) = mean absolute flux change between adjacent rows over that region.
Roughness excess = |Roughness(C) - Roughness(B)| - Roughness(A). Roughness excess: -0.57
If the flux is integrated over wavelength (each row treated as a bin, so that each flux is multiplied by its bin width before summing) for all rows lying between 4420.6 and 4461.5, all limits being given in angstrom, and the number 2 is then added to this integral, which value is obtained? 1656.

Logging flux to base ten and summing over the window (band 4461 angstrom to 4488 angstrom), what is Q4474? 20.7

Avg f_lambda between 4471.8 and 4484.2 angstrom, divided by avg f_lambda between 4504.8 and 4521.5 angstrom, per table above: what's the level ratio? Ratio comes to 0.99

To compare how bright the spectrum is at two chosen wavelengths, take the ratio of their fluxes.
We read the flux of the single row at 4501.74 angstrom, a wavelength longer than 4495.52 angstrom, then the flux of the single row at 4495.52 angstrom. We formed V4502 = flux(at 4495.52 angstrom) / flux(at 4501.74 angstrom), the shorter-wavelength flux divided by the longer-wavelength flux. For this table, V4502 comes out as 1.01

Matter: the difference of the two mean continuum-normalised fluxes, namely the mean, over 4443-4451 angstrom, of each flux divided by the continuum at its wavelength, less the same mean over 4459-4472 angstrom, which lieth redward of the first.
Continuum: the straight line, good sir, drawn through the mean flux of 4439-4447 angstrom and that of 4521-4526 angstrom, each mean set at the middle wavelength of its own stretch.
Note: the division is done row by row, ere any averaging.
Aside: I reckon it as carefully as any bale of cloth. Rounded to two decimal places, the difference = 0.05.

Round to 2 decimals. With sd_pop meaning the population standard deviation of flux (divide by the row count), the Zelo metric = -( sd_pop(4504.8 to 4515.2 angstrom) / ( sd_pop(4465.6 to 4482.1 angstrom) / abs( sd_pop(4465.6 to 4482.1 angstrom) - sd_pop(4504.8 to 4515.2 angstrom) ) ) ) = -0.17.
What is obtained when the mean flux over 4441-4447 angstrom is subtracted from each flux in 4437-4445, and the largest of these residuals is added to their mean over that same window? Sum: -0.9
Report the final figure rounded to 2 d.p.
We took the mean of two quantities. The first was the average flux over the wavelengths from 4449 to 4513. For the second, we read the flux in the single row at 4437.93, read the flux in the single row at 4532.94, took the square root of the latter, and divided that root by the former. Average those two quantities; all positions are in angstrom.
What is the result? 19.81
